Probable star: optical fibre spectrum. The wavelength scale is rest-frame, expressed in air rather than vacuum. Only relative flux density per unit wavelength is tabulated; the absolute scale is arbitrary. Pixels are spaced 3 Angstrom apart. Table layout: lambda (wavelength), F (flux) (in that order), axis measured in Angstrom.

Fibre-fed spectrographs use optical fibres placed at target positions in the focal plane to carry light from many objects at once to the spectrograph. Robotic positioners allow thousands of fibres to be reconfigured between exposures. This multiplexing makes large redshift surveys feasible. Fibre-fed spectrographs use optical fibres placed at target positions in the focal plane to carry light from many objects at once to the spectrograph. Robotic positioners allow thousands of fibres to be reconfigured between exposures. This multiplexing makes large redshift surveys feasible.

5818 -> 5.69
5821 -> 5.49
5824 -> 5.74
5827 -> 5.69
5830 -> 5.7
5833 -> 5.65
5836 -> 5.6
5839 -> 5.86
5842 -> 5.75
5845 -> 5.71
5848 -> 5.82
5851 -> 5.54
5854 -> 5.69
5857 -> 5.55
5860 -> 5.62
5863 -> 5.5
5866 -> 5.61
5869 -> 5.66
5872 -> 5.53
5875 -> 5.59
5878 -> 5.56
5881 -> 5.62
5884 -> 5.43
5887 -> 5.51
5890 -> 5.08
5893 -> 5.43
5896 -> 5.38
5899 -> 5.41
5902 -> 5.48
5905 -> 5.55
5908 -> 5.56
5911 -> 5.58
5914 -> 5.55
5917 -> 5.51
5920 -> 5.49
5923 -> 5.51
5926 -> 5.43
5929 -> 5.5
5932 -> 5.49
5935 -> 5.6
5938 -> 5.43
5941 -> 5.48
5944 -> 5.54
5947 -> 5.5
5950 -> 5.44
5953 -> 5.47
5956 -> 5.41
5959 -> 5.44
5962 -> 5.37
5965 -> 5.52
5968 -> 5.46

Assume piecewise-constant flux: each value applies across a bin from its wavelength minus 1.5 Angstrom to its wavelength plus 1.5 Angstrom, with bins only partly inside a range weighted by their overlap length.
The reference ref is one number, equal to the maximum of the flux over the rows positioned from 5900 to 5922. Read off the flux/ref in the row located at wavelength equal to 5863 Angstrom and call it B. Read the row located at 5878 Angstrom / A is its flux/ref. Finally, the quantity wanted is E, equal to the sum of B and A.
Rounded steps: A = 1.00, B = 0.99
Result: 1.982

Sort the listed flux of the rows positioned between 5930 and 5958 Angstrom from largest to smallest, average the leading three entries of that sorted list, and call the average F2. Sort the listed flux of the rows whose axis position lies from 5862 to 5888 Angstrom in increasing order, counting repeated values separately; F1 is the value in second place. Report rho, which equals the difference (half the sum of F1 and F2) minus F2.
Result -0.02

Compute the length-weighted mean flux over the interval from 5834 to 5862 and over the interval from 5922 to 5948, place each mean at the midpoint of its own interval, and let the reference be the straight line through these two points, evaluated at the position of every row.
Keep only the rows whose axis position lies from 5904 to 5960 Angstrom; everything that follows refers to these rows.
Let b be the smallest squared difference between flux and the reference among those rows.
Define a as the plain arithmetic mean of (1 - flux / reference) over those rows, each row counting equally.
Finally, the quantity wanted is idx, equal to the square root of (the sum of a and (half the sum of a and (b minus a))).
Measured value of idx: 0.03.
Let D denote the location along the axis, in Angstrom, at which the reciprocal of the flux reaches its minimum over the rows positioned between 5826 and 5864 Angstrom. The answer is 5839 Angstrom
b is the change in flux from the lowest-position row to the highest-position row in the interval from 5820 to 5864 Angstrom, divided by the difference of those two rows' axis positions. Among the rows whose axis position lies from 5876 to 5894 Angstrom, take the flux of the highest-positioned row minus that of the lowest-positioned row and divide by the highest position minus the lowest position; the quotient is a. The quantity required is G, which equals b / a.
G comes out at 0.0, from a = -0.009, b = 0.0002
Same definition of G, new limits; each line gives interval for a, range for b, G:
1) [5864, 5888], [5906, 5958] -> 0.7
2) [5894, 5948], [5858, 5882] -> 0.0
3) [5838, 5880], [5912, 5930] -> 0.4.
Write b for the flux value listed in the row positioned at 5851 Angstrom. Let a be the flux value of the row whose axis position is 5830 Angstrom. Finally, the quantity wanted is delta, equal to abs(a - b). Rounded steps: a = 5.7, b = 5.54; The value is 0.160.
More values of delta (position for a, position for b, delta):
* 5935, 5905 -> 0.050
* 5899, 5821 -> 0.080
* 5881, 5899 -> 0.210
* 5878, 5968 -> 0.100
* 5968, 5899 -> 0.050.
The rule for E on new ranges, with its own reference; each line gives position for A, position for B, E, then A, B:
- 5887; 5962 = 1.950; 0.99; 0.96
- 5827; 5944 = 2.013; 1.02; 0.99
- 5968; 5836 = 1.982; 0.98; 1.00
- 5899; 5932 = 1.953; 0.97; 0.98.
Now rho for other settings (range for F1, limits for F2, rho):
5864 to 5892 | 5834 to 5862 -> -0.19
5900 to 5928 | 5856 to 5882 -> -0.08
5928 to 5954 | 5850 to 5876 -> -0.11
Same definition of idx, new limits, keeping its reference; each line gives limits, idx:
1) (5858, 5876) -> 0.10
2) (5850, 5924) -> 0.12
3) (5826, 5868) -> 0.06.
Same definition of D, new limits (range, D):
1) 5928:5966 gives 5935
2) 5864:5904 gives 5869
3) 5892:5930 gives 5911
